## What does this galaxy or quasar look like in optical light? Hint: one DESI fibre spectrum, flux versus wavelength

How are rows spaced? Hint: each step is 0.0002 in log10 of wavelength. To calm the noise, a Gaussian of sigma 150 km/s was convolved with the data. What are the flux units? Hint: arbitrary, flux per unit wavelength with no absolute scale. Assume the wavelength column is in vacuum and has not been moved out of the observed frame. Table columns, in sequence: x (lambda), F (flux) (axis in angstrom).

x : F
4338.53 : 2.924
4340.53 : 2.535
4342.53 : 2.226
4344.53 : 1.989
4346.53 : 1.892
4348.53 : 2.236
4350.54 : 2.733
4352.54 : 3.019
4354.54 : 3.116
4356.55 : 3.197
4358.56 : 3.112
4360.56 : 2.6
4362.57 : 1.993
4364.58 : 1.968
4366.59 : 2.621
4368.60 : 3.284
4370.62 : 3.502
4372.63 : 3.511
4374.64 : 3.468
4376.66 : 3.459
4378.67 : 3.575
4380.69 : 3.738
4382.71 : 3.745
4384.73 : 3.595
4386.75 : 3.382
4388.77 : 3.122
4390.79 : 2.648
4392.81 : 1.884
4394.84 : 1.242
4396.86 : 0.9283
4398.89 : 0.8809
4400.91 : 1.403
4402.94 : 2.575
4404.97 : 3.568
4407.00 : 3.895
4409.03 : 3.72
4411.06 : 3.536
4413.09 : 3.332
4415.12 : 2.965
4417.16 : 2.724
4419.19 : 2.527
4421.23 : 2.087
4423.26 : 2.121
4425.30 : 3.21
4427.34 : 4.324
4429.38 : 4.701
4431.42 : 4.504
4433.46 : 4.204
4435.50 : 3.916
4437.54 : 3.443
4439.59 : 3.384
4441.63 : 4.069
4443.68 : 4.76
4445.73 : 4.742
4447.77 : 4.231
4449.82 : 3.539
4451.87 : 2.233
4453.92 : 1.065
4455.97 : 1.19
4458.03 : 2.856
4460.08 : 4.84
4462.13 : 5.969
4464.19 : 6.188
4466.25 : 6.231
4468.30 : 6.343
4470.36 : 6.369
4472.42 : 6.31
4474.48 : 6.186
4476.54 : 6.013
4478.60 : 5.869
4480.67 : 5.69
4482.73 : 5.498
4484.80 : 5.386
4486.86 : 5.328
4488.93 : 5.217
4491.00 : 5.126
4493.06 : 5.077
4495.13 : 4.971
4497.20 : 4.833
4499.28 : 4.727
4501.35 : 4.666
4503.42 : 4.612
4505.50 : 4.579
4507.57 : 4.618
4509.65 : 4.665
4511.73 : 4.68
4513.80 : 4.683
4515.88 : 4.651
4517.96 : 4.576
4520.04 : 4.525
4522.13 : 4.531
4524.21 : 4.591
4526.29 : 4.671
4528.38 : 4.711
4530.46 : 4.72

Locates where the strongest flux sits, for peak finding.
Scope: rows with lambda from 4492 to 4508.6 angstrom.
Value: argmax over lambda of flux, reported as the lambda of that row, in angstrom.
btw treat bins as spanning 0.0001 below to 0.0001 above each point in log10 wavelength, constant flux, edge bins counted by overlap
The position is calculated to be 4493.06 angstrom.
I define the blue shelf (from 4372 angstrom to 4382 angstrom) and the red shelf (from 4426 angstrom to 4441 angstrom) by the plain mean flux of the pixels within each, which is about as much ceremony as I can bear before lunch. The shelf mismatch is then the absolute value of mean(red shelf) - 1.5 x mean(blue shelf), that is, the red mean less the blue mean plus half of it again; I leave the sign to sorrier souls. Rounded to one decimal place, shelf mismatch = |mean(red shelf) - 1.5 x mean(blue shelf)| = 1.3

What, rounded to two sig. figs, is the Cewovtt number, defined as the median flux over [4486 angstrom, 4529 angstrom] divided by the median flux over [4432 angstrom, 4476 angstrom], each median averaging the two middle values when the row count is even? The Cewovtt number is 1.1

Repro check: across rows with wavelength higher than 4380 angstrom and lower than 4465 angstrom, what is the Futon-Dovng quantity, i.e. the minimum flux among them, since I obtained 0.8809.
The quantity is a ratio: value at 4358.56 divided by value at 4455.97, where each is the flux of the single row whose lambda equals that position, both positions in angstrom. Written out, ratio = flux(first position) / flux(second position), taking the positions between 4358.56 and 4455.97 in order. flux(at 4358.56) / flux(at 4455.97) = 2.6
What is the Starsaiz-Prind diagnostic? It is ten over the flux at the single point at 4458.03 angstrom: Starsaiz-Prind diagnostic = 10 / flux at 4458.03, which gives 3.5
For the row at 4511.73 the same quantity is 2.1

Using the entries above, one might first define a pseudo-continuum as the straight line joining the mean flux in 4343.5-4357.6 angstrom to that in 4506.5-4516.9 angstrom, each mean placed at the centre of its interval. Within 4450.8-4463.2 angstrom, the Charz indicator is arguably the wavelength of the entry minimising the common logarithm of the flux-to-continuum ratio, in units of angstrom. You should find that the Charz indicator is 4453.92 angstrom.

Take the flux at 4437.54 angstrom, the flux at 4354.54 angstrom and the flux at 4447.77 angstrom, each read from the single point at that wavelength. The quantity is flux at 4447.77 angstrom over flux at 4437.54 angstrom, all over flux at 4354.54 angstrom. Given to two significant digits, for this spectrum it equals 0.39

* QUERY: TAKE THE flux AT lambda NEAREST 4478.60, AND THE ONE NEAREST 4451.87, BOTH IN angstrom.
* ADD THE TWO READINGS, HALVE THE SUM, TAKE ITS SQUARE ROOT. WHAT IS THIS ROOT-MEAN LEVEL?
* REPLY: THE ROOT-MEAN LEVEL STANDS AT 2.01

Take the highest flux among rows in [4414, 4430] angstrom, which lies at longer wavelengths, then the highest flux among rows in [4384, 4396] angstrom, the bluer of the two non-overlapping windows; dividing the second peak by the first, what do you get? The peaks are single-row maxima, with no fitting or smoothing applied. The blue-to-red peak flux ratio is 0.76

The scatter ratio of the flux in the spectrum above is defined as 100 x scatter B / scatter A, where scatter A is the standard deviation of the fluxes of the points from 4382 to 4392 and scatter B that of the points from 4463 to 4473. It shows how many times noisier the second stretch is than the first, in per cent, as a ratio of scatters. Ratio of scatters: 18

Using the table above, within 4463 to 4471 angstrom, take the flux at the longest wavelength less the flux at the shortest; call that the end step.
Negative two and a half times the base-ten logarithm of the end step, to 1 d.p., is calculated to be 1.9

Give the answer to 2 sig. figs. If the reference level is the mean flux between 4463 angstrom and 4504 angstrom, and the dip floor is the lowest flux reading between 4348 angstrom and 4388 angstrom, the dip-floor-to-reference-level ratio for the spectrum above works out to 0.36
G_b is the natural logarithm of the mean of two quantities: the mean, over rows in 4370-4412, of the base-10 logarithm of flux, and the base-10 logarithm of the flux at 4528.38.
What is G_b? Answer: -0.60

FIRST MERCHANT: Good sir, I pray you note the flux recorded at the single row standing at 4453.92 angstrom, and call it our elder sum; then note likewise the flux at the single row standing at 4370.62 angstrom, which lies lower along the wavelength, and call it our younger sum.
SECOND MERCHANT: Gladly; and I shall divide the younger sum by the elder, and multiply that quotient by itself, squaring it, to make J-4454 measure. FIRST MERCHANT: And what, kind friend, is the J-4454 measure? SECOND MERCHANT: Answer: 10.8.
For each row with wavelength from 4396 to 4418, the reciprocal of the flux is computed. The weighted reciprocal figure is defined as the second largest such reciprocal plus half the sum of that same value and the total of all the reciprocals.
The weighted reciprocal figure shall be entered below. 4.3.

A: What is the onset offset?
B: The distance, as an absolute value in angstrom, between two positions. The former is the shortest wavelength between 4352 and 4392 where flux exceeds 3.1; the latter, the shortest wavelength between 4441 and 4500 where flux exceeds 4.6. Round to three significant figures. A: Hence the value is 89.1 angstrom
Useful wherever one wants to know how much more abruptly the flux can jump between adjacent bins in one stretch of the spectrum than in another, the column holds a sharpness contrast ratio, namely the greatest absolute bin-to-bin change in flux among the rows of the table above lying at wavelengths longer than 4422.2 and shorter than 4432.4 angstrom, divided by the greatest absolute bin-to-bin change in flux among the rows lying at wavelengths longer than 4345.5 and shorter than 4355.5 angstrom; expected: 2.2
